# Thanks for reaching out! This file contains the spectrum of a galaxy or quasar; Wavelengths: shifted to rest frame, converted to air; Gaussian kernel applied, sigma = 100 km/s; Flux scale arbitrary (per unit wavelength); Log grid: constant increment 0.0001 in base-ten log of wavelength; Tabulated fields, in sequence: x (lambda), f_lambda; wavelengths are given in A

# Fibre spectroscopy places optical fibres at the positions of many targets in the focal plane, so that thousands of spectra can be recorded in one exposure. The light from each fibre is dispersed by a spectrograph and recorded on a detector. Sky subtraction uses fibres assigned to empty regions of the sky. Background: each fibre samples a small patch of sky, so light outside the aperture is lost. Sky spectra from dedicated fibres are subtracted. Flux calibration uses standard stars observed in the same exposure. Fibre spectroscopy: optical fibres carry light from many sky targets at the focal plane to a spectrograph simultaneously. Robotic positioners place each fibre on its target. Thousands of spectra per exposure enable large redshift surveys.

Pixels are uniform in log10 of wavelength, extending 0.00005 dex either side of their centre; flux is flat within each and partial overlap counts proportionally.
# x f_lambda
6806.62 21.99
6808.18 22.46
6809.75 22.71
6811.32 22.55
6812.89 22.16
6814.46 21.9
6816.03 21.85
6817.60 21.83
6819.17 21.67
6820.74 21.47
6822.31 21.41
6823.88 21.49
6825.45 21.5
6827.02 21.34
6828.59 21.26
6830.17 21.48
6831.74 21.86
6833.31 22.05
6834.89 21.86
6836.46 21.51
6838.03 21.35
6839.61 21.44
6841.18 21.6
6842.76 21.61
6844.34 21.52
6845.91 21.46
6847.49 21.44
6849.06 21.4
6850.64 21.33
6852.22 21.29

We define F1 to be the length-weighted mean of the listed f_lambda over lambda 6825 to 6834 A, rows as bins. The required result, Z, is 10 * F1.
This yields 216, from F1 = 21.59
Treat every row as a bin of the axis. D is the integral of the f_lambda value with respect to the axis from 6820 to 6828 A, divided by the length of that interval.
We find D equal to 21.46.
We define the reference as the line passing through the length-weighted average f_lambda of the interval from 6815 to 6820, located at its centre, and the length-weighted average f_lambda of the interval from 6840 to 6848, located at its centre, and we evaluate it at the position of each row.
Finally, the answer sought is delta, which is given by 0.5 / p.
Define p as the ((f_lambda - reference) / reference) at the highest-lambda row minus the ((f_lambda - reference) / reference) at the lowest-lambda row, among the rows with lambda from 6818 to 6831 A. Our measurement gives -132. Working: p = -0.004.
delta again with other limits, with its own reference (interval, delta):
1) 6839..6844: 54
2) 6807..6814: -43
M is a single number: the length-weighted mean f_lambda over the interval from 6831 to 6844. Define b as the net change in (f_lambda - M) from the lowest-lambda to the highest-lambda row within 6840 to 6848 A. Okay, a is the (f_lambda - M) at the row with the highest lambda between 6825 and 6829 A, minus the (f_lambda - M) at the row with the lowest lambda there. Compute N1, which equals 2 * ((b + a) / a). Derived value 3.3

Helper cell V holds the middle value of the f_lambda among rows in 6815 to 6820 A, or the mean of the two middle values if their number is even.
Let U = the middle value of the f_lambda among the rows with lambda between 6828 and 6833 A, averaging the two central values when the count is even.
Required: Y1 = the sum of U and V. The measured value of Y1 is 43.3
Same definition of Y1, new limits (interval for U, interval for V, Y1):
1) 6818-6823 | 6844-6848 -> 42.9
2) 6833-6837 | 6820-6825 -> 43.3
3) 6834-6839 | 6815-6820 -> 43.3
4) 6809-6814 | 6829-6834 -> 44.4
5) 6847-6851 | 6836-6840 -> 42.8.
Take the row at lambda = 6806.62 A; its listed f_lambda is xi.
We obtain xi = 21.99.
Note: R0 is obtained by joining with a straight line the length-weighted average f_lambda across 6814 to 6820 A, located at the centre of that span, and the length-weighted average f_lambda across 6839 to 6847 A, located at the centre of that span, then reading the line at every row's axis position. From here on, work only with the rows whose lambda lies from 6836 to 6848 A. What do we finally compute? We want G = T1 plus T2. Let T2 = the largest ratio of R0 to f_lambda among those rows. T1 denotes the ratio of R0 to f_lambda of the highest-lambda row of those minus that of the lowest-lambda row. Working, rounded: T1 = -0.002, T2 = 1.01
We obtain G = 1.01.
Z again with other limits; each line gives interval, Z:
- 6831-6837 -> 218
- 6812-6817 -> 220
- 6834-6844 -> 215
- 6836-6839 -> 214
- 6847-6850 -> 214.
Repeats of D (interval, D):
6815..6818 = 21.84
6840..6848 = 21.52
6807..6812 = 22.54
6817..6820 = 21.74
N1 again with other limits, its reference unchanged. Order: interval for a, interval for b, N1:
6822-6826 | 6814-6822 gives -7.6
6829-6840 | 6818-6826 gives 10.5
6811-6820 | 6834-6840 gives 3.0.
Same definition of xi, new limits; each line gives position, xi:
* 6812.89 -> 22.16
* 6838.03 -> 21.35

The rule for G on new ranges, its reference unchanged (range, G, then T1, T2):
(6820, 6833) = 1.00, -0.024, 1.02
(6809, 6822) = 1.06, 0.050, 1.01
